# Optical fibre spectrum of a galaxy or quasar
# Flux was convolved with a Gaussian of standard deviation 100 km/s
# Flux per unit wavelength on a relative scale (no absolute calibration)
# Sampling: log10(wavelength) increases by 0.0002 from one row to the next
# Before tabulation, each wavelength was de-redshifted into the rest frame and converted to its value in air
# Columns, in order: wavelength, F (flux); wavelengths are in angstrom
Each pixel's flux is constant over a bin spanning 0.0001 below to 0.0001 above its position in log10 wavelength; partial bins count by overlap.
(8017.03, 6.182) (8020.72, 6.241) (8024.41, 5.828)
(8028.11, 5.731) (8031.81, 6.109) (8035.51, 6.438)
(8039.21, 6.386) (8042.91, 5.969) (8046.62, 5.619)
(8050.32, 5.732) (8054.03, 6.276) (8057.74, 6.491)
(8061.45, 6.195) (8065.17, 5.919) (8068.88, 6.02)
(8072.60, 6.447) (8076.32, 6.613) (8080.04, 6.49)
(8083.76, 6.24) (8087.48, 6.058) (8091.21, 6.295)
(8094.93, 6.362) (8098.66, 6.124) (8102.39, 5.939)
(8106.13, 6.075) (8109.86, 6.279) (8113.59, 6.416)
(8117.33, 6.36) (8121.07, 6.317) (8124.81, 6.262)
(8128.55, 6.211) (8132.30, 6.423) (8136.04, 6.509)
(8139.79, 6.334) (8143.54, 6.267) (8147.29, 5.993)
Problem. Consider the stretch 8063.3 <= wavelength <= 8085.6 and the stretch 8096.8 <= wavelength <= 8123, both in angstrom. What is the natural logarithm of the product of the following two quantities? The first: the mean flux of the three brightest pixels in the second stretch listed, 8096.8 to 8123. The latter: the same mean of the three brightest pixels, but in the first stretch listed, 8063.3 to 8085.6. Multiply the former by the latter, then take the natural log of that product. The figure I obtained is 3.725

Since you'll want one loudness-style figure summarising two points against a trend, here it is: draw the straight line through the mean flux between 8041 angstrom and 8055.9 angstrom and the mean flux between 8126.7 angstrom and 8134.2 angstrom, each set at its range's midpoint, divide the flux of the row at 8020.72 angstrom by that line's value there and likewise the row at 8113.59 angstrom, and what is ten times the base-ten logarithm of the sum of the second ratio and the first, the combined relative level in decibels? 3.25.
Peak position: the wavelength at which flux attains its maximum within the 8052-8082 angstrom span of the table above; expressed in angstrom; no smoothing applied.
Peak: 8076.32 angstrom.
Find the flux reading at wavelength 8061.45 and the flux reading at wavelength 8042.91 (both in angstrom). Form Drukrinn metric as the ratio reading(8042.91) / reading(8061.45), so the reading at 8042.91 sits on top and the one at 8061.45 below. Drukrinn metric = 0.96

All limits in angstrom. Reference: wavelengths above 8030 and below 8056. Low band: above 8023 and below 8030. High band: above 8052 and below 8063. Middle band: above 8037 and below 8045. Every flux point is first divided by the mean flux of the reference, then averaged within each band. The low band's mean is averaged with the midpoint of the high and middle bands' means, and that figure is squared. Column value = 0.98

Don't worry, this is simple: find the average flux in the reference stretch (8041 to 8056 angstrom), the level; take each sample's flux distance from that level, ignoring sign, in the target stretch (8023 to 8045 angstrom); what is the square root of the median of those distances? 0.43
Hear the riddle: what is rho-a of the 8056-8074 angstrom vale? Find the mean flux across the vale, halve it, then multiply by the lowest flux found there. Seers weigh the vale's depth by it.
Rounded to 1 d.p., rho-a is 18.4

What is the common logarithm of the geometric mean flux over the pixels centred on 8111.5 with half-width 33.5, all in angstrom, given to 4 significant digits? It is 0.7975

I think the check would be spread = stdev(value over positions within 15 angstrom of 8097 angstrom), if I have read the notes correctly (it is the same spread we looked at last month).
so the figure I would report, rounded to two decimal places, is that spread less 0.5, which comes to -0.36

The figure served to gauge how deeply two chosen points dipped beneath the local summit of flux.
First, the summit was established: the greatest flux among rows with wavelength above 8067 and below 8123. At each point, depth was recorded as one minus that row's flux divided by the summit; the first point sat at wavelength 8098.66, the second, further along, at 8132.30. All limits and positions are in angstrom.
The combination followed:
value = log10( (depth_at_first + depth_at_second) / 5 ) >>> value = -1.69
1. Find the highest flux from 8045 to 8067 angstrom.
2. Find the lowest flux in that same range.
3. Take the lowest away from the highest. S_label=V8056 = 0.87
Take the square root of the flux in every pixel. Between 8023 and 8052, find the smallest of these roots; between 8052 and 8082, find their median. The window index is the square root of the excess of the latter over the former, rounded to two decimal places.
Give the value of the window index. 0.39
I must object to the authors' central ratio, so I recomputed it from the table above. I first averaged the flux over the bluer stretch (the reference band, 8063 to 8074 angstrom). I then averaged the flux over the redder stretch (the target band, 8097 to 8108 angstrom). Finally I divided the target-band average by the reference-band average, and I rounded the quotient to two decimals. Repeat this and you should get 0.99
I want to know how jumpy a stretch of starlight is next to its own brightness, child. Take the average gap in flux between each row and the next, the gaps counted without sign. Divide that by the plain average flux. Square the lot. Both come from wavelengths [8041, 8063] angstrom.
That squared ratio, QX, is 0.0025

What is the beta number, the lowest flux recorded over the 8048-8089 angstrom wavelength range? 5.732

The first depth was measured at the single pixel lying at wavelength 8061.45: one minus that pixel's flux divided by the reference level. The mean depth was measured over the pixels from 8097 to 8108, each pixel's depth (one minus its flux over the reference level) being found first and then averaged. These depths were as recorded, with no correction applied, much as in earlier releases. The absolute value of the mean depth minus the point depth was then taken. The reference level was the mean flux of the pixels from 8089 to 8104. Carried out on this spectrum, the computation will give 0.024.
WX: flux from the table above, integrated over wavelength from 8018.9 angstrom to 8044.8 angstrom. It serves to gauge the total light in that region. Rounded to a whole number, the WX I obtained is 158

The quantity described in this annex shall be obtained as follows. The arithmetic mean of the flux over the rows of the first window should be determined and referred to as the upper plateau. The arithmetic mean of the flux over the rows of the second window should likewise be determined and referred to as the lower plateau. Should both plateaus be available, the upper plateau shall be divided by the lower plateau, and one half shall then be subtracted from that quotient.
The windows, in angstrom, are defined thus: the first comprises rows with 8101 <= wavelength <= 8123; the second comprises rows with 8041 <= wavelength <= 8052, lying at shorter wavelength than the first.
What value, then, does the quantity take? 0.58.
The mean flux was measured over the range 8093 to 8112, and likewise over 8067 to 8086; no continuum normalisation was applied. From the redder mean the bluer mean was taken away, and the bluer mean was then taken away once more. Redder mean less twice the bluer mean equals -6.6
